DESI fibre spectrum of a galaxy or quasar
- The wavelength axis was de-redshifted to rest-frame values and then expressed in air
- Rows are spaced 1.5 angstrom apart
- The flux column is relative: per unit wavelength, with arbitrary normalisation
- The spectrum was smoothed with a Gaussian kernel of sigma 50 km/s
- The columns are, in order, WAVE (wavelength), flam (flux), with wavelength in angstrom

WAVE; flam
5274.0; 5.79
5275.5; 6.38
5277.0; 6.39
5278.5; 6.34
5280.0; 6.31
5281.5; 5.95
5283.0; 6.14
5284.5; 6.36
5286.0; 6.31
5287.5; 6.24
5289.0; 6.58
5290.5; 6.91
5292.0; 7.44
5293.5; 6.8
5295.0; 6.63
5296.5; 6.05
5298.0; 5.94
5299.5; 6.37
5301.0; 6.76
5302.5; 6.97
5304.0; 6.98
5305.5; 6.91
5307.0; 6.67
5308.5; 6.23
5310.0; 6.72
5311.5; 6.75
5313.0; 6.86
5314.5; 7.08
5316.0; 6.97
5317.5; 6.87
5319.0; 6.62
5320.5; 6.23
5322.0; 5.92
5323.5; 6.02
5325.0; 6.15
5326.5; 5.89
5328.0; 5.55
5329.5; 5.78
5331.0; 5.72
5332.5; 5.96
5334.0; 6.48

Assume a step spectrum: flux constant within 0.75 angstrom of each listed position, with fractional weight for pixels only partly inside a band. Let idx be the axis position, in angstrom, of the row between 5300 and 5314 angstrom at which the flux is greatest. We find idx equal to 5304.0 angstrom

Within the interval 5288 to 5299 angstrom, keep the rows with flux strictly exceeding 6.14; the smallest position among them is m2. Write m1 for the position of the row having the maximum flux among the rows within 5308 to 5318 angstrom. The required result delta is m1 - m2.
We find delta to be 25.5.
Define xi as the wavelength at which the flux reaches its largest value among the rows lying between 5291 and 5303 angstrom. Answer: 5292.0 angstrom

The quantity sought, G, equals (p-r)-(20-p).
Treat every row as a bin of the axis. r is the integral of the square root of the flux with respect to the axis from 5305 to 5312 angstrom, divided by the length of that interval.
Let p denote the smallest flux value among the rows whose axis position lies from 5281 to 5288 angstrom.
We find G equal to -10.7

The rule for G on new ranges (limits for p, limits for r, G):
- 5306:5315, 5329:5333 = -10.0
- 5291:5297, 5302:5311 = -10.5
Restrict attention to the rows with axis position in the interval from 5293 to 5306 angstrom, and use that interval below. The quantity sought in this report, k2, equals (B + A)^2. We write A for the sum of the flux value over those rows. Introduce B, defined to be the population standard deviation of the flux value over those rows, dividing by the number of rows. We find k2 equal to 3574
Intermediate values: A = 59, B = 0.37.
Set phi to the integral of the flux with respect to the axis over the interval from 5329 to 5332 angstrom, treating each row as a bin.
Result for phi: 17.3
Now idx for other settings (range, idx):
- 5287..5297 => 5292.0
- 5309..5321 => 5314.5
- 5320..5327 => 5320.5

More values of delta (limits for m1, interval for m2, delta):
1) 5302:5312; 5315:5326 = -12.0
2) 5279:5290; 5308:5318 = -19.5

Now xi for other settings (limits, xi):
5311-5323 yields 5314.5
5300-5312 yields 5304.0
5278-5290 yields 5289.0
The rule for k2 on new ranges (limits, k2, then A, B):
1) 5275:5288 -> 3198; 56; 0.13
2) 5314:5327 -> 3387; 58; 0.44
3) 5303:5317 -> 3771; 61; 0.24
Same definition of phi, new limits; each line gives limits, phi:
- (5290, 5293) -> 21.5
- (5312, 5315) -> 20.8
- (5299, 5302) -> 19.8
